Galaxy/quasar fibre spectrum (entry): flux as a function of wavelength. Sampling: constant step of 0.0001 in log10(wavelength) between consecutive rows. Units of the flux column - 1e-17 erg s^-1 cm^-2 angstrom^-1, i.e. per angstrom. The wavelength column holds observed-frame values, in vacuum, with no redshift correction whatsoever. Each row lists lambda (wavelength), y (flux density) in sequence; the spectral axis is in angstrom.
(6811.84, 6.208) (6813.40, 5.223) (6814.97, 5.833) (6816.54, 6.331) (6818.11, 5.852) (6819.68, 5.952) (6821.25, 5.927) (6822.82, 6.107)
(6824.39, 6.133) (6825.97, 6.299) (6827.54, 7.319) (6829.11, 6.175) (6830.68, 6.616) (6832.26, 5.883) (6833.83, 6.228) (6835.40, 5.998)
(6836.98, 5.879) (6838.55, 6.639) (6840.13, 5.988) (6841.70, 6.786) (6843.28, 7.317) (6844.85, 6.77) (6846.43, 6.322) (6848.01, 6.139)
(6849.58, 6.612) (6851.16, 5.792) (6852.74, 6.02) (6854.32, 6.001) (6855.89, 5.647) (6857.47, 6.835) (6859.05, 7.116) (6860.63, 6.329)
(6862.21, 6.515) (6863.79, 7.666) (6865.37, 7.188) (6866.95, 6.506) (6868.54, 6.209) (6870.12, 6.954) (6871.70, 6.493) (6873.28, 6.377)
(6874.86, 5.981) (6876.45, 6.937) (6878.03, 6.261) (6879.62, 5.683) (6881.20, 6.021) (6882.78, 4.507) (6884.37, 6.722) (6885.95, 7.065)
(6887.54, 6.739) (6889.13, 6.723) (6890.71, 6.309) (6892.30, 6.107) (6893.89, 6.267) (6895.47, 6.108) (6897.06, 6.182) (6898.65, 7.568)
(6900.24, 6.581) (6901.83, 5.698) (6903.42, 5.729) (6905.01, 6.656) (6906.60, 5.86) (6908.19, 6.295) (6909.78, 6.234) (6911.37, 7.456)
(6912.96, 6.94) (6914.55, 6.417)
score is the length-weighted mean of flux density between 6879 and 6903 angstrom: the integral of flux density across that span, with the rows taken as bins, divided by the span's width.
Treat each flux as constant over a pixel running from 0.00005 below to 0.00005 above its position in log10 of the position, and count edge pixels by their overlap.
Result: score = 6.28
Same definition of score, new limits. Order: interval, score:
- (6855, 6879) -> 6.59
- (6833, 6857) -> 6.28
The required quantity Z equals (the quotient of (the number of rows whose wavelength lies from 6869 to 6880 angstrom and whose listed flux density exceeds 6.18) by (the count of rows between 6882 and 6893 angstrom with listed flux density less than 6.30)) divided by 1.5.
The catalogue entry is 1.7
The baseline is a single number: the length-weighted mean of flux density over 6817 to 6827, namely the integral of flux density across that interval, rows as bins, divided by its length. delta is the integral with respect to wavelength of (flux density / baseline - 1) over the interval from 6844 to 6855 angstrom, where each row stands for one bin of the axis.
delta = 0.29 angstrom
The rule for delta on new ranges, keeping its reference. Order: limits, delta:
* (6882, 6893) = 0.42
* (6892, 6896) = 0.06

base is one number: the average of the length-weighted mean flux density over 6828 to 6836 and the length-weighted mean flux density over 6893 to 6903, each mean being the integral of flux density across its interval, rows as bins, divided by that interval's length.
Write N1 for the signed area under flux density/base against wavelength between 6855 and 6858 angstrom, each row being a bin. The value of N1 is 2.9 angstrom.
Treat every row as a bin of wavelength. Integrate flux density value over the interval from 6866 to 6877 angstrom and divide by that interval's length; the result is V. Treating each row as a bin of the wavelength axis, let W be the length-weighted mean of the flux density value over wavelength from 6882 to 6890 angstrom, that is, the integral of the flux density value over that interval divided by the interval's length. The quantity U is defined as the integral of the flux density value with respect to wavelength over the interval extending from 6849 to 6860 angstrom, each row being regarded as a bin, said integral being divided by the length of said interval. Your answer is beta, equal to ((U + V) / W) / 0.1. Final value 20.1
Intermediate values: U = 6.28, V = 6.49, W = 6.35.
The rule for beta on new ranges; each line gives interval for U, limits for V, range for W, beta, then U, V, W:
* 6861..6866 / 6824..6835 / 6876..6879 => 20.7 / 7.06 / 6.37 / 6.50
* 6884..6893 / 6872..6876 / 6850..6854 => 21.6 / 6.61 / 6.28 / 5.97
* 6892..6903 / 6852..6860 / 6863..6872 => 18.5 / 6.35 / 6.33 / 6.85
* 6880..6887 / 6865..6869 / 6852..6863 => 20.0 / 6.08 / 6.60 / 6.36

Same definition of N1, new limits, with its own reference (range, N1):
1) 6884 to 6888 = 4.4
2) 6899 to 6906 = 6.9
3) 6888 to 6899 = 11.2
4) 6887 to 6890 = 3.2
